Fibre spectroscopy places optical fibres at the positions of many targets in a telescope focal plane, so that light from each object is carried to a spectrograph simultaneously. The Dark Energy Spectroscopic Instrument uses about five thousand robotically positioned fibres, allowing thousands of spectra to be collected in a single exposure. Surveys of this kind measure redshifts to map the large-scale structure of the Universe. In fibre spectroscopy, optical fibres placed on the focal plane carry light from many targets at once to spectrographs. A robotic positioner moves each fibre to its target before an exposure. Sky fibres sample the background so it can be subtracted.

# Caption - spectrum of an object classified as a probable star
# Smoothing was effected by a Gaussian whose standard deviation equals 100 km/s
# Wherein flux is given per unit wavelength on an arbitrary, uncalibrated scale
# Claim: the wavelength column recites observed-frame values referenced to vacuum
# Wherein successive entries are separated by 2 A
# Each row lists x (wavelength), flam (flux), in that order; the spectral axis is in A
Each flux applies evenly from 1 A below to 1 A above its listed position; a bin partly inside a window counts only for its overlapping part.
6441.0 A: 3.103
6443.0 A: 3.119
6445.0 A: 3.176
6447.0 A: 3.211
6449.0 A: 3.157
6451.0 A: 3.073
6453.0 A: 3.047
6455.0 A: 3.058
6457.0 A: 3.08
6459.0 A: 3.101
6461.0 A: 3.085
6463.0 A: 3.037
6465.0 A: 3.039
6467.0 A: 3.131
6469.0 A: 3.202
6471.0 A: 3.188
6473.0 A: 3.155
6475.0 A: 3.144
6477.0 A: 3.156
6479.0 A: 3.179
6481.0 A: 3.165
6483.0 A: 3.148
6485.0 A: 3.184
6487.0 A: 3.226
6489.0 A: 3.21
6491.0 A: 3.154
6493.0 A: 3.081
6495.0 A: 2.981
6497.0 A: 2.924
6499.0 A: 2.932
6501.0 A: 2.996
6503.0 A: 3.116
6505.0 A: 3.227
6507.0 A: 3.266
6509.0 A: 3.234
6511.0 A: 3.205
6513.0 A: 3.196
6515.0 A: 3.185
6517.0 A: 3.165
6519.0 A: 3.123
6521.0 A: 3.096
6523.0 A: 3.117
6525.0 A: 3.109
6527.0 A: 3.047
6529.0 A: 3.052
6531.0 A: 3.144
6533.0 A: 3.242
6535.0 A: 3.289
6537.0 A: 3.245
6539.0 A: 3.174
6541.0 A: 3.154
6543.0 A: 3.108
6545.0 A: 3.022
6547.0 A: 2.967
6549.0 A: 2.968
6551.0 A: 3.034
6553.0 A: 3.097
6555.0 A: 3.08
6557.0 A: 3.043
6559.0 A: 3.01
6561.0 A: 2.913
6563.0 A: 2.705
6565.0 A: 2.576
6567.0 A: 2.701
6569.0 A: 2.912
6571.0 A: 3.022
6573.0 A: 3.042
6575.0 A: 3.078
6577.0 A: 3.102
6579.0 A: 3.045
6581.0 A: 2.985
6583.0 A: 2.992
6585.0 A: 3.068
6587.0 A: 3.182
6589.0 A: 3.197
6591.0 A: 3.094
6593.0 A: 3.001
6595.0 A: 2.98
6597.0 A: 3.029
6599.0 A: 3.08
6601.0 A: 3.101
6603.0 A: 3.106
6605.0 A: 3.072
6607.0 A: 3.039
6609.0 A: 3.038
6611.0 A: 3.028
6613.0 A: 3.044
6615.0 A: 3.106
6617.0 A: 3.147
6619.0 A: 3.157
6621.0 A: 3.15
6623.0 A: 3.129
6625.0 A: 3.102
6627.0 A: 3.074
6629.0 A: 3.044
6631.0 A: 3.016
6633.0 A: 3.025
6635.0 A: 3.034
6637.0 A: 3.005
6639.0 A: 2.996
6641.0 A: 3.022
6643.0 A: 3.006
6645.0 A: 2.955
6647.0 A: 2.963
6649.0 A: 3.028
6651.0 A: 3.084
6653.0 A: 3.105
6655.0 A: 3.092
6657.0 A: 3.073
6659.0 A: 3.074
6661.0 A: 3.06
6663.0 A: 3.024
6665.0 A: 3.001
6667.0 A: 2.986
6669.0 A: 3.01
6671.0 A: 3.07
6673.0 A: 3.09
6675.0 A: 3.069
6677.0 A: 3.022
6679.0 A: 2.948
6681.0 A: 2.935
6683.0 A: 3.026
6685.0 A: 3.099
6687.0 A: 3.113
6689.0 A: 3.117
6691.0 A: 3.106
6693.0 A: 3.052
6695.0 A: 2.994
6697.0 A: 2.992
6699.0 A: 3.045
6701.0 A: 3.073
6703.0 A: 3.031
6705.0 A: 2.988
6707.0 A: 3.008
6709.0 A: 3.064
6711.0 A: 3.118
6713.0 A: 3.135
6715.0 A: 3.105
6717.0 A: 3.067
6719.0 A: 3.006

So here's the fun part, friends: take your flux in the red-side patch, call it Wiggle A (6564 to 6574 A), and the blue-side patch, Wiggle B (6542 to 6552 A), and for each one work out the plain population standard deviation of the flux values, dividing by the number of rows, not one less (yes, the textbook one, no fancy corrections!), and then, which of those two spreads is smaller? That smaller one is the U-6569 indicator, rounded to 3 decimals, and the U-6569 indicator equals 0.052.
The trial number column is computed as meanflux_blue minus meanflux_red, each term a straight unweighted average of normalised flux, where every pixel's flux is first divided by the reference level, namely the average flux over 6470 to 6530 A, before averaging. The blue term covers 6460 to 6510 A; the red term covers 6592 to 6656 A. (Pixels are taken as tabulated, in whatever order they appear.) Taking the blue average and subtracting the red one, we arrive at 0.023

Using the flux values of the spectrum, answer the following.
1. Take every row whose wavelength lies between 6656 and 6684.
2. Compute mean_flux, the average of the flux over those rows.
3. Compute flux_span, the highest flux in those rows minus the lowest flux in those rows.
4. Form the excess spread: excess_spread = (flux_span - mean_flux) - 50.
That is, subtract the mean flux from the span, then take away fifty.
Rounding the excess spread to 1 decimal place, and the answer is -52.9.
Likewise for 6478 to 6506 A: -52.8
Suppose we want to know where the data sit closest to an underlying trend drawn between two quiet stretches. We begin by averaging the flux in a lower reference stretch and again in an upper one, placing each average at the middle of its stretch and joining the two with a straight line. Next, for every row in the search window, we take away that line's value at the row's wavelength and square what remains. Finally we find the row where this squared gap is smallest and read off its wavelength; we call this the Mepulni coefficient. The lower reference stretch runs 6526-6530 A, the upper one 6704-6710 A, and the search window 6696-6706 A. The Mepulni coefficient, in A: 6703.0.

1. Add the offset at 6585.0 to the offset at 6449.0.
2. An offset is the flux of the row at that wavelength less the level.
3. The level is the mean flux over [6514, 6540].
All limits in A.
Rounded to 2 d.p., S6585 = -0.08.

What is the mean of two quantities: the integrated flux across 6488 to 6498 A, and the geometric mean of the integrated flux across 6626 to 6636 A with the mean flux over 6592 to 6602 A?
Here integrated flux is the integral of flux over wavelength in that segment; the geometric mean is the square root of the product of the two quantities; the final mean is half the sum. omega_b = 20.2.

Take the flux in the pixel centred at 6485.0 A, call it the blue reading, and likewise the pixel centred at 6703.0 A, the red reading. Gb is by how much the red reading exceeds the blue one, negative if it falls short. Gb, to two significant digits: -0.15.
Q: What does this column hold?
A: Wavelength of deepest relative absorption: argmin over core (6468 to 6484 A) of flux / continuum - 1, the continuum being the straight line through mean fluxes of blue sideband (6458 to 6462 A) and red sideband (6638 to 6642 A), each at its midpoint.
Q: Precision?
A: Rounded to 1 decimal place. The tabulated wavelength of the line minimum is 6475.0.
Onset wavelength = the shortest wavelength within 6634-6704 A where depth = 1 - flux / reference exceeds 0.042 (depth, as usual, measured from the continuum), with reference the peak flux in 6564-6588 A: 6635.0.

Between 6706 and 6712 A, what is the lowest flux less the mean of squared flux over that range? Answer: -6.4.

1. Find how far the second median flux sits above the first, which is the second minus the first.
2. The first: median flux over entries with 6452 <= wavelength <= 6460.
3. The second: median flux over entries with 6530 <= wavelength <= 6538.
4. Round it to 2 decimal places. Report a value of 0.17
